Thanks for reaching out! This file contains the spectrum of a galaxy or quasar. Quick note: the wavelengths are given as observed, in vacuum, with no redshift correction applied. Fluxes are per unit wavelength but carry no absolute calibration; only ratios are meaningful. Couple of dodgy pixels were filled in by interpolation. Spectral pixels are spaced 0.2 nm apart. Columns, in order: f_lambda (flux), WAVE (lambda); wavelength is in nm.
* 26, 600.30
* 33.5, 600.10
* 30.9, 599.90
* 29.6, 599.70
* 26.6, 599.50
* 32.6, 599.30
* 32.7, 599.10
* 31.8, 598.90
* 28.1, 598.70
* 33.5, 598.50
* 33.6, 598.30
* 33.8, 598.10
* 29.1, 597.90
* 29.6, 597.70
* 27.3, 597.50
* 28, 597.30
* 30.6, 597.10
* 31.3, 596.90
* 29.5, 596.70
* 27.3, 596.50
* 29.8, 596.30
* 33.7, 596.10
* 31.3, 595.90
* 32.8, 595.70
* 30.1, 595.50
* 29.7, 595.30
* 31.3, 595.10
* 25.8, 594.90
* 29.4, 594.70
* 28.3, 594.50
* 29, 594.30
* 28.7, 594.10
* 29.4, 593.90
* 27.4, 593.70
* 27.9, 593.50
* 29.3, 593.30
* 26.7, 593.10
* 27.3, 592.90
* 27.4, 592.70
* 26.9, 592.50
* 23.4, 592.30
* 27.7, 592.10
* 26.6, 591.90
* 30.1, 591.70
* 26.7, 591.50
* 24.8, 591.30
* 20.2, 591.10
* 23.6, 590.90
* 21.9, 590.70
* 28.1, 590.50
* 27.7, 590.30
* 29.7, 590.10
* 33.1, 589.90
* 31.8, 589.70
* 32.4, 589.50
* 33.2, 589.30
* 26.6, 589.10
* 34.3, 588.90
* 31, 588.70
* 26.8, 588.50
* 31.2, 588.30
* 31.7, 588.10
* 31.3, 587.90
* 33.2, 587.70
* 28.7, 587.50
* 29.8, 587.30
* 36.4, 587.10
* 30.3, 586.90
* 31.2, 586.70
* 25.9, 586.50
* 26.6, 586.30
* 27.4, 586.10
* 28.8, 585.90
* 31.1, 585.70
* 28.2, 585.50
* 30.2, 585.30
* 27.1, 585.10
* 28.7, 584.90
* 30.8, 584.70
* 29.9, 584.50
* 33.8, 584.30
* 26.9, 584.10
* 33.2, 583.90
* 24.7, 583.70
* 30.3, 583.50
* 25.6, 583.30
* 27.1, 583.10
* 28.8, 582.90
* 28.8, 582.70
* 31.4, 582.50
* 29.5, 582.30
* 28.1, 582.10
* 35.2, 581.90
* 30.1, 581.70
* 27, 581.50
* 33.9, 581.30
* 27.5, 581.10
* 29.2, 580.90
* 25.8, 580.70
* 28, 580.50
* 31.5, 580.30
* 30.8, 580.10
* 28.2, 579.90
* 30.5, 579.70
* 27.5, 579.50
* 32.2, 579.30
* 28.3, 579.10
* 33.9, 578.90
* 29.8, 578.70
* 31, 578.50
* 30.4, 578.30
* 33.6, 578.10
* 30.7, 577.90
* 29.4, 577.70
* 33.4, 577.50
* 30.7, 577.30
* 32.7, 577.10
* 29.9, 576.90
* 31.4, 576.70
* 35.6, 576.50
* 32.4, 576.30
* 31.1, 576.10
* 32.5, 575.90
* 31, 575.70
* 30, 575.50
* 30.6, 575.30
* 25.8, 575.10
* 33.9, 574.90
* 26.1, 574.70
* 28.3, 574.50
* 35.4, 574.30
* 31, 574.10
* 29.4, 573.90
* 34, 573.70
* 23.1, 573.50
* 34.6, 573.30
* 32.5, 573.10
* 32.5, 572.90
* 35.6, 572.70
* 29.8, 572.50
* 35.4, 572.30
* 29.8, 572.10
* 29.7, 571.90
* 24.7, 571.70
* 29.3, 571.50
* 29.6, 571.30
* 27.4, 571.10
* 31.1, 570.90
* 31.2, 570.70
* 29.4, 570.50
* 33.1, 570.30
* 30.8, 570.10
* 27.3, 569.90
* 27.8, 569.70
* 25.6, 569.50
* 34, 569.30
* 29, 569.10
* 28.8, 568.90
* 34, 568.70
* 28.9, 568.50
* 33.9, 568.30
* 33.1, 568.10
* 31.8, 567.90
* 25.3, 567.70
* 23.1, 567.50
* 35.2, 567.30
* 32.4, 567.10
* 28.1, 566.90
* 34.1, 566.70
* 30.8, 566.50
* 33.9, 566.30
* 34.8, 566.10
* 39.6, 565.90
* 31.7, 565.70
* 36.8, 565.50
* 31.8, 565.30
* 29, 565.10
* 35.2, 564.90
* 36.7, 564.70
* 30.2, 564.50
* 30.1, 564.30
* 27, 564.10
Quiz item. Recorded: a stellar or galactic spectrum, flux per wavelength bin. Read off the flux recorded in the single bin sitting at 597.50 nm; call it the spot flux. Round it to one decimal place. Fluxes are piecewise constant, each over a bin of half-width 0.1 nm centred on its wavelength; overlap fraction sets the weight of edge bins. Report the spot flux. 27.3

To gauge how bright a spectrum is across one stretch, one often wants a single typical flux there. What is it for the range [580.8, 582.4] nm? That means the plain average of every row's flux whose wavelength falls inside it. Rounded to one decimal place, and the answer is 30.1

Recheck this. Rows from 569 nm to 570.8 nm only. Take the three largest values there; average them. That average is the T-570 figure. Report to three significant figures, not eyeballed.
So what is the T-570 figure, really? 32.8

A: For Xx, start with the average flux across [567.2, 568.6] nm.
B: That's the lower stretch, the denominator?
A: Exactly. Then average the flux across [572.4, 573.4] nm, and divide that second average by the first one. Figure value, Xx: 1.09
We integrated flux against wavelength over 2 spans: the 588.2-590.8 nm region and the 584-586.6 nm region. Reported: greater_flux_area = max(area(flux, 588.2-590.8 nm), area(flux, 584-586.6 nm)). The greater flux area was 78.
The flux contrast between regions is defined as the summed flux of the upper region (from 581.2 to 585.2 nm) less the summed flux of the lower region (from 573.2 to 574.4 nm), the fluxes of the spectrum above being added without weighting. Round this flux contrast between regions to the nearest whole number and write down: 403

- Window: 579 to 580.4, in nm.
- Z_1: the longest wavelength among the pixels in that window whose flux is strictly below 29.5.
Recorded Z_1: 579.90 nm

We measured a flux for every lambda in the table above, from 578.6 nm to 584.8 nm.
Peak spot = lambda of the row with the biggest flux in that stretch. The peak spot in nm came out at 581.90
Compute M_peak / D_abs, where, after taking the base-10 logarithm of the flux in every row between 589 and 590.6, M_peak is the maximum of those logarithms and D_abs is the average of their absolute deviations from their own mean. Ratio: 46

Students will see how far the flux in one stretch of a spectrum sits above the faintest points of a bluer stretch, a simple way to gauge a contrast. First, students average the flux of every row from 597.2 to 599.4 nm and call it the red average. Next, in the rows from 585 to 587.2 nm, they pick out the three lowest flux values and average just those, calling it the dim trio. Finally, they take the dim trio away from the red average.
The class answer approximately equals 4.4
